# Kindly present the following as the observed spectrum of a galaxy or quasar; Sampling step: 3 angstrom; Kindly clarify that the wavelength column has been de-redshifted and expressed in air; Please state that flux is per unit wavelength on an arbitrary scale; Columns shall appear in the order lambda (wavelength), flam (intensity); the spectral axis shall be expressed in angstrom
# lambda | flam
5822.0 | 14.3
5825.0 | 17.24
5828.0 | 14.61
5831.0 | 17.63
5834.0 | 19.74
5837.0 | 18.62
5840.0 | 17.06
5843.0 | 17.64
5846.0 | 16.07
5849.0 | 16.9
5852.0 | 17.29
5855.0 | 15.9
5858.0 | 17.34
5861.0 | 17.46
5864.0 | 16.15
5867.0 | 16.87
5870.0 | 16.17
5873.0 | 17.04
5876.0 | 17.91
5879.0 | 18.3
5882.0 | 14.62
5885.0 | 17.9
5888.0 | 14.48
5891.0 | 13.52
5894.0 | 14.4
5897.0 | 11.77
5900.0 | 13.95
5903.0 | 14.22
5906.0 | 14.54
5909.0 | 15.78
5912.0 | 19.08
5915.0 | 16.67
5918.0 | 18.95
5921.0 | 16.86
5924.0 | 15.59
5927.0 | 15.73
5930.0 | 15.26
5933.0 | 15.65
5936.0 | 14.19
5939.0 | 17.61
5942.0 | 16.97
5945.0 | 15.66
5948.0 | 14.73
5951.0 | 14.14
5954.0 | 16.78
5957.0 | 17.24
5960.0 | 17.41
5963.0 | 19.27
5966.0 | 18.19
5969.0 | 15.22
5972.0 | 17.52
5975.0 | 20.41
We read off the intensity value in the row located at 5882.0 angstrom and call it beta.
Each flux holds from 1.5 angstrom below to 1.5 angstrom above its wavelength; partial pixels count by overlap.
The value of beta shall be 14.62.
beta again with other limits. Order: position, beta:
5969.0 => 15.22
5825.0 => 17.24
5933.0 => 15.65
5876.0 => 17.91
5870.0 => 16.17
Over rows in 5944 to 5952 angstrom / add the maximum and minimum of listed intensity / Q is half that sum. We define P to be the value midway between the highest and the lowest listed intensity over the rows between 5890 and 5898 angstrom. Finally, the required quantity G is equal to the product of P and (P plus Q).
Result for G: 366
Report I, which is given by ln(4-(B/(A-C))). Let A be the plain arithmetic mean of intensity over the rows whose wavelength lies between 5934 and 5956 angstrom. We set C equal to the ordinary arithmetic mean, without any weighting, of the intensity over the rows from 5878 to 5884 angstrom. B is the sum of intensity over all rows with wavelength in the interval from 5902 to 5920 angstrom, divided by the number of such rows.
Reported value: 3.3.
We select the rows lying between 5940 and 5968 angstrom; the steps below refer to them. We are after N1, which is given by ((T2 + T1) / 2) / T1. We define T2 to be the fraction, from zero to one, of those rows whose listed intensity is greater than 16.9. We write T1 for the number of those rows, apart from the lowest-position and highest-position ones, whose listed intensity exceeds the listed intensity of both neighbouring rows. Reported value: 0.78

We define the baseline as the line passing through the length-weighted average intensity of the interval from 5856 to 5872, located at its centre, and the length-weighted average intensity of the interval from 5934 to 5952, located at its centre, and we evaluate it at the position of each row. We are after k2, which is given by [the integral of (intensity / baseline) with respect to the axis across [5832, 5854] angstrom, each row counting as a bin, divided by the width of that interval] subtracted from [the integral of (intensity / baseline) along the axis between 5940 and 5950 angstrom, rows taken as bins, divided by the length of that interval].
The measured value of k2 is -0.01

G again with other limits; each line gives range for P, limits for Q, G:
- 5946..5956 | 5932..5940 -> 485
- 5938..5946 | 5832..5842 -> 583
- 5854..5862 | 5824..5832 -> 547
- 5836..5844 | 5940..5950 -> 601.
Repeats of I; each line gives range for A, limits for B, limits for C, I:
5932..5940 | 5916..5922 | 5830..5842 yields 2.4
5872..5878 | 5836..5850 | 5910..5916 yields 3.9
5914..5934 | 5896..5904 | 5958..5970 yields 2.8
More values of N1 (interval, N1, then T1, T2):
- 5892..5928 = 0.54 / 2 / 0.17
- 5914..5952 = 0.53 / 4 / 0.23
